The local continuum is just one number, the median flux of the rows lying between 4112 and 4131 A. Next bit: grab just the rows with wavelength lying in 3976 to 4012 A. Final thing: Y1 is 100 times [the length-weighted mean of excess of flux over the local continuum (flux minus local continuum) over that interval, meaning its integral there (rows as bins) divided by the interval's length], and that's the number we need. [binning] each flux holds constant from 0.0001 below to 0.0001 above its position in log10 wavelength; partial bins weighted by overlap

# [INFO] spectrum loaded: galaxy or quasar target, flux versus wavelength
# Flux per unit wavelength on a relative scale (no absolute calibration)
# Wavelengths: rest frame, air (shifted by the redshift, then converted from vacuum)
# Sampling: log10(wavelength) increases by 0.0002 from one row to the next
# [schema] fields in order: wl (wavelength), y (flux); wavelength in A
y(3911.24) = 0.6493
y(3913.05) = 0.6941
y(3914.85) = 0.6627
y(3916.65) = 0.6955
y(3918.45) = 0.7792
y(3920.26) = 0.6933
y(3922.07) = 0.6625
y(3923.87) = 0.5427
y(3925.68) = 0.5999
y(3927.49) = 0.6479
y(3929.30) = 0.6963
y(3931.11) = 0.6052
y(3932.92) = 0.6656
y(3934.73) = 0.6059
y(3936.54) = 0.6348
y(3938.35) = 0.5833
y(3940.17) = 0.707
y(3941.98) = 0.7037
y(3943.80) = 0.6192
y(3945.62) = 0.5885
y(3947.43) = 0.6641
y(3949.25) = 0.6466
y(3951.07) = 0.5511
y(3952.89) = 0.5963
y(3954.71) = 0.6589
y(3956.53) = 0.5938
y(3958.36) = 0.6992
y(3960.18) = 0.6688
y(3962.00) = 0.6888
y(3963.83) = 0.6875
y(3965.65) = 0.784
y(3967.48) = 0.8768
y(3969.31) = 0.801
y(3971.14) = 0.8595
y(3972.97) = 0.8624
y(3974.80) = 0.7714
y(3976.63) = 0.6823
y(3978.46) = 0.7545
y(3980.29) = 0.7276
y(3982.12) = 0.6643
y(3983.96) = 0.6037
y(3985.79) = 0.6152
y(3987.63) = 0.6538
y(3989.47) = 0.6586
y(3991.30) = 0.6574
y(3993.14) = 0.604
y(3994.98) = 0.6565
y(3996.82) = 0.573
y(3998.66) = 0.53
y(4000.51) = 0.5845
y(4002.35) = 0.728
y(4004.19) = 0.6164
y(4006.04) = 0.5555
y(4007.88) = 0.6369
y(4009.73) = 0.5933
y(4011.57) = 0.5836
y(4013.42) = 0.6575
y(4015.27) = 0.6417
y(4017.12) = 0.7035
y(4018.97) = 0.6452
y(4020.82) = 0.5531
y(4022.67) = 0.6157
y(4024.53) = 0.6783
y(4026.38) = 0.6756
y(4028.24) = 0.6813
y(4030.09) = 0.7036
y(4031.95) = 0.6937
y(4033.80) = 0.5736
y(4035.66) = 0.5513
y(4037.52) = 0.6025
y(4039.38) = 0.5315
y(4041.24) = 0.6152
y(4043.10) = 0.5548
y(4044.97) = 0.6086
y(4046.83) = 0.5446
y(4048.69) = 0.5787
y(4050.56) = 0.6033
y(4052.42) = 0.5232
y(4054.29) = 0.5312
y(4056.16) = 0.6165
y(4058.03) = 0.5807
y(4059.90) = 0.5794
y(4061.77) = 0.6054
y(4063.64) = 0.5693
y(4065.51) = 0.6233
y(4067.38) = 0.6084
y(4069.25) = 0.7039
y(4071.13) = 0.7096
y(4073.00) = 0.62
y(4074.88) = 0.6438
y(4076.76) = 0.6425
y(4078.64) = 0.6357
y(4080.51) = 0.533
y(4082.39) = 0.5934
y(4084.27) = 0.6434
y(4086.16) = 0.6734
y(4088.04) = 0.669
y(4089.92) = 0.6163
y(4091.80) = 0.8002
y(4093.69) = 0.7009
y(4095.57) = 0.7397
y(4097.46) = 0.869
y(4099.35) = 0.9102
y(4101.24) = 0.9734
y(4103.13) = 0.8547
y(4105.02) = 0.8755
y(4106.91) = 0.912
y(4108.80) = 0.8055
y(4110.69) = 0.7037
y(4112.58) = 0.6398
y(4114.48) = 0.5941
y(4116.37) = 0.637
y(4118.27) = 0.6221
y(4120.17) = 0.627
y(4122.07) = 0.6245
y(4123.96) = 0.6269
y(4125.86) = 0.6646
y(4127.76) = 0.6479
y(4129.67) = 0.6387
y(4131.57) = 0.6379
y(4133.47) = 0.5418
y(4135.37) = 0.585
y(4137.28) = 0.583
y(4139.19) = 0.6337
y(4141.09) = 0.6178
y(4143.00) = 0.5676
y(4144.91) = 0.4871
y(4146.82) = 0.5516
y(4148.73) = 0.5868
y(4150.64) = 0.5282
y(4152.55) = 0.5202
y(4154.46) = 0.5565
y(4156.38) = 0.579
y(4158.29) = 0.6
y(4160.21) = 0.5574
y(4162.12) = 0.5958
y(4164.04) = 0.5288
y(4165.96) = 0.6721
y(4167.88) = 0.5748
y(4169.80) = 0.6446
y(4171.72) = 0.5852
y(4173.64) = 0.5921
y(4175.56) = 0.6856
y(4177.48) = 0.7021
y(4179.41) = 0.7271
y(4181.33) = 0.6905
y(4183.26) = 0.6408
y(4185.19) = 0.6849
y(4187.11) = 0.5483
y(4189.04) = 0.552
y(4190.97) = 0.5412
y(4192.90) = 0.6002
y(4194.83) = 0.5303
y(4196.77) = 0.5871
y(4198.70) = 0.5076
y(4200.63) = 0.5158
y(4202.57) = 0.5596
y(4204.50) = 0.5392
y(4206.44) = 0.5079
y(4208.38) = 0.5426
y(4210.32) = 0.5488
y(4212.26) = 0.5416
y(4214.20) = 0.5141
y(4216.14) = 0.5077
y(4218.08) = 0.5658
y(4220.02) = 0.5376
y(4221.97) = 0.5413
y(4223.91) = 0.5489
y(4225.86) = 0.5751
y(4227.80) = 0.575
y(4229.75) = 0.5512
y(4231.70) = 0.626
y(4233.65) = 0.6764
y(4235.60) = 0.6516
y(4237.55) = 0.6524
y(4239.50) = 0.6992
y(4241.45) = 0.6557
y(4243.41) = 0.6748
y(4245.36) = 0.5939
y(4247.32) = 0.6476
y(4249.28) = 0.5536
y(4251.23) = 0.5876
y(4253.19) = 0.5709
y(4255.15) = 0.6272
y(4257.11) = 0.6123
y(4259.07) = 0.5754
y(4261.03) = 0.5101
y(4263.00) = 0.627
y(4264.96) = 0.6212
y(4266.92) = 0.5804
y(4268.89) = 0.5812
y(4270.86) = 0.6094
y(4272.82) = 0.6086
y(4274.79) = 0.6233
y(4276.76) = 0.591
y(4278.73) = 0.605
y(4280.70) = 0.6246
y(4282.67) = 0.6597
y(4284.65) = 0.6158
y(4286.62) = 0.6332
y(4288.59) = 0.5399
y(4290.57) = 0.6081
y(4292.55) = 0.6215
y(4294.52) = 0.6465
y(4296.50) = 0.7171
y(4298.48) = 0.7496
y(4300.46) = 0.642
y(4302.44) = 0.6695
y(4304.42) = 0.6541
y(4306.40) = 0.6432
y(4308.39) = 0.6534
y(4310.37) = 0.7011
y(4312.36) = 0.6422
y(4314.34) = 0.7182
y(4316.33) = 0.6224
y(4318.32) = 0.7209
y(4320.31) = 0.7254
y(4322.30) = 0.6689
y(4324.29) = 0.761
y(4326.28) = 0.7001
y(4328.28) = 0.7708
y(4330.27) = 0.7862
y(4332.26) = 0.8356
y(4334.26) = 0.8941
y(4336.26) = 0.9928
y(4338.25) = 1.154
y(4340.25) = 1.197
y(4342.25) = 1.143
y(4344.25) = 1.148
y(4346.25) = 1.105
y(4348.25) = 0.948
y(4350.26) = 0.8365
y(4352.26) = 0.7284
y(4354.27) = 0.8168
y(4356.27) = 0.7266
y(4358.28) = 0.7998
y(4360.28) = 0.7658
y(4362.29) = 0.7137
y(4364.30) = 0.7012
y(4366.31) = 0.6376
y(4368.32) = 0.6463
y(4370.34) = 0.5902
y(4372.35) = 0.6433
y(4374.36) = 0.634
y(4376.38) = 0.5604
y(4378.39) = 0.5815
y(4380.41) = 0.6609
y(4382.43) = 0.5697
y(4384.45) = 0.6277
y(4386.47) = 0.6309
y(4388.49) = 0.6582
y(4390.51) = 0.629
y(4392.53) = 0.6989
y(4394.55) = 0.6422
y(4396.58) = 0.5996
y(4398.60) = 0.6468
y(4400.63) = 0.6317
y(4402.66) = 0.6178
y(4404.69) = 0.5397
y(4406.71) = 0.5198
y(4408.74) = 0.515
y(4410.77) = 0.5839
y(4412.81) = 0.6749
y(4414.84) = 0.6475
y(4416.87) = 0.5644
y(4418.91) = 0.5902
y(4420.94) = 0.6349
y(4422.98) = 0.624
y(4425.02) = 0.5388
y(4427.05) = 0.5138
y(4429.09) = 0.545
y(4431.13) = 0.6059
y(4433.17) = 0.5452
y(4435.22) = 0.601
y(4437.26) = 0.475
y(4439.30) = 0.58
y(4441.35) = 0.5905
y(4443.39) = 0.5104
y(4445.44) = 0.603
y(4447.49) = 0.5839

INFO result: 0.2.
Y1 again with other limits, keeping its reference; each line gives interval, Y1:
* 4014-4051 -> -1.4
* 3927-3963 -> 0.9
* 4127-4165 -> -5.5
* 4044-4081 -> -2.8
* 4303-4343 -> 16.4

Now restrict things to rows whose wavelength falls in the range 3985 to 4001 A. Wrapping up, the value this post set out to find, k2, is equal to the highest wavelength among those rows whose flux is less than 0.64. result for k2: 4000.51 A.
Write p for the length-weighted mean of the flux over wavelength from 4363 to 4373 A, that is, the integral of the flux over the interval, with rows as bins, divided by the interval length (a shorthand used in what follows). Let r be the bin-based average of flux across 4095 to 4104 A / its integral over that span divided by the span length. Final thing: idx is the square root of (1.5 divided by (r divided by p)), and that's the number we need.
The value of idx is 1.05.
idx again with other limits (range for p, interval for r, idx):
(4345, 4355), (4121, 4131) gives 1.45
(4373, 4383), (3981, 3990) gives 1.19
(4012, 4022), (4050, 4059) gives 1.30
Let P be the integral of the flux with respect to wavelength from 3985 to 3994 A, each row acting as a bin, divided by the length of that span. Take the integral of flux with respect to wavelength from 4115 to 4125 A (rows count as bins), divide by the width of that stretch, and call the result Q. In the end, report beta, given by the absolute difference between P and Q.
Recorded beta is 0.01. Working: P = 0.638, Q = 0.63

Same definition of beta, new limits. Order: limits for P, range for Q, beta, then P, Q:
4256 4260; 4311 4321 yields 0.09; 0.595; 0.68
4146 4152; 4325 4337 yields 0.27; 0.554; 0.82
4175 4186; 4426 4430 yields 0.16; 0.688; 0.53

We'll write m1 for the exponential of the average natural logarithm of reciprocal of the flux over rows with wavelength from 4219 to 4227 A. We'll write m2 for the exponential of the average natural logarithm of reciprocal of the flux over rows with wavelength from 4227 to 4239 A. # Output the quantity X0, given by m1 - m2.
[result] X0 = 0.20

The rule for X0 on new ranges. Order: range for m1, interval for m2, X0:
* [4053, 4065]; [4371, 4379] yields 0.07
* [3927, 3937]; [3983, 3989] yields -0.04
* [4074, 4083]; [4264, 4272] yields -0.03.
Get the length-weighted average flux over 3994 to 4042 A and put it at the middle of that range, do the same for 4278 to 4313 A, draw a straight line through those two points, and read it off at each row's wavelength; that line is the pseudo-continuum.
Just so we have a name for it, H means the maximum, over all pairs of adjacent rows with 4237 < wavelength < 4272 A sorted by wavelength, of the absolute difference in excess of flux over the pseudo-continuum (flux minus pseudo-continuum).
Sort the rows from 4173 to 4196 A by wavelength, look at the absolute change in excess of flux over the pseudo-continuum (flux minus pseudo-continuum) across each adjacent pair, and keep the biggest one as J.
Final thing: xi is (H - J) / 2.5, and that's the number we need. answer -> -0.008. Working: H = 0.117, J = 0.137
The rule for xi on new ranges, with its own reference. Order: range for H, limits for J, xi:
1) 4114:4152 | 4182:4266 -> -0.016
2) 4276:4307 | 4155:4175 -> -0.014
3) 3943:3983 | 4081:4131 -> -0.031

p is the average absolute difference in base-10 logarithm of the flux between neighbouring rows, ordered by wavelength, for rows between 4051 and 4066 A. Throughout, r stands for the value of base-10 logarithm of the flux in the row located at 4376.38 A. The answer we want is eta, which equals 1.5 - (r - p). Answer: 1.778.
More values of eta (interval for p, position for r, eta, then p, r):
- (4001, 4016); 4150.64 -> 1.817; 0.040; -0.28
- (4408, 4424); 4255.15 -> 1.739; 0.036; -0.20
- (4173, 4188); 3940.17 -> 1.689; 0.039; -0.15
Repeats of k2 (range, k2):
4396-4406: 4404.69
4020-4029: 4022.67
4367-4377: 4376.38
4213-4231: 4229.75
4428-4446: 4445.44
